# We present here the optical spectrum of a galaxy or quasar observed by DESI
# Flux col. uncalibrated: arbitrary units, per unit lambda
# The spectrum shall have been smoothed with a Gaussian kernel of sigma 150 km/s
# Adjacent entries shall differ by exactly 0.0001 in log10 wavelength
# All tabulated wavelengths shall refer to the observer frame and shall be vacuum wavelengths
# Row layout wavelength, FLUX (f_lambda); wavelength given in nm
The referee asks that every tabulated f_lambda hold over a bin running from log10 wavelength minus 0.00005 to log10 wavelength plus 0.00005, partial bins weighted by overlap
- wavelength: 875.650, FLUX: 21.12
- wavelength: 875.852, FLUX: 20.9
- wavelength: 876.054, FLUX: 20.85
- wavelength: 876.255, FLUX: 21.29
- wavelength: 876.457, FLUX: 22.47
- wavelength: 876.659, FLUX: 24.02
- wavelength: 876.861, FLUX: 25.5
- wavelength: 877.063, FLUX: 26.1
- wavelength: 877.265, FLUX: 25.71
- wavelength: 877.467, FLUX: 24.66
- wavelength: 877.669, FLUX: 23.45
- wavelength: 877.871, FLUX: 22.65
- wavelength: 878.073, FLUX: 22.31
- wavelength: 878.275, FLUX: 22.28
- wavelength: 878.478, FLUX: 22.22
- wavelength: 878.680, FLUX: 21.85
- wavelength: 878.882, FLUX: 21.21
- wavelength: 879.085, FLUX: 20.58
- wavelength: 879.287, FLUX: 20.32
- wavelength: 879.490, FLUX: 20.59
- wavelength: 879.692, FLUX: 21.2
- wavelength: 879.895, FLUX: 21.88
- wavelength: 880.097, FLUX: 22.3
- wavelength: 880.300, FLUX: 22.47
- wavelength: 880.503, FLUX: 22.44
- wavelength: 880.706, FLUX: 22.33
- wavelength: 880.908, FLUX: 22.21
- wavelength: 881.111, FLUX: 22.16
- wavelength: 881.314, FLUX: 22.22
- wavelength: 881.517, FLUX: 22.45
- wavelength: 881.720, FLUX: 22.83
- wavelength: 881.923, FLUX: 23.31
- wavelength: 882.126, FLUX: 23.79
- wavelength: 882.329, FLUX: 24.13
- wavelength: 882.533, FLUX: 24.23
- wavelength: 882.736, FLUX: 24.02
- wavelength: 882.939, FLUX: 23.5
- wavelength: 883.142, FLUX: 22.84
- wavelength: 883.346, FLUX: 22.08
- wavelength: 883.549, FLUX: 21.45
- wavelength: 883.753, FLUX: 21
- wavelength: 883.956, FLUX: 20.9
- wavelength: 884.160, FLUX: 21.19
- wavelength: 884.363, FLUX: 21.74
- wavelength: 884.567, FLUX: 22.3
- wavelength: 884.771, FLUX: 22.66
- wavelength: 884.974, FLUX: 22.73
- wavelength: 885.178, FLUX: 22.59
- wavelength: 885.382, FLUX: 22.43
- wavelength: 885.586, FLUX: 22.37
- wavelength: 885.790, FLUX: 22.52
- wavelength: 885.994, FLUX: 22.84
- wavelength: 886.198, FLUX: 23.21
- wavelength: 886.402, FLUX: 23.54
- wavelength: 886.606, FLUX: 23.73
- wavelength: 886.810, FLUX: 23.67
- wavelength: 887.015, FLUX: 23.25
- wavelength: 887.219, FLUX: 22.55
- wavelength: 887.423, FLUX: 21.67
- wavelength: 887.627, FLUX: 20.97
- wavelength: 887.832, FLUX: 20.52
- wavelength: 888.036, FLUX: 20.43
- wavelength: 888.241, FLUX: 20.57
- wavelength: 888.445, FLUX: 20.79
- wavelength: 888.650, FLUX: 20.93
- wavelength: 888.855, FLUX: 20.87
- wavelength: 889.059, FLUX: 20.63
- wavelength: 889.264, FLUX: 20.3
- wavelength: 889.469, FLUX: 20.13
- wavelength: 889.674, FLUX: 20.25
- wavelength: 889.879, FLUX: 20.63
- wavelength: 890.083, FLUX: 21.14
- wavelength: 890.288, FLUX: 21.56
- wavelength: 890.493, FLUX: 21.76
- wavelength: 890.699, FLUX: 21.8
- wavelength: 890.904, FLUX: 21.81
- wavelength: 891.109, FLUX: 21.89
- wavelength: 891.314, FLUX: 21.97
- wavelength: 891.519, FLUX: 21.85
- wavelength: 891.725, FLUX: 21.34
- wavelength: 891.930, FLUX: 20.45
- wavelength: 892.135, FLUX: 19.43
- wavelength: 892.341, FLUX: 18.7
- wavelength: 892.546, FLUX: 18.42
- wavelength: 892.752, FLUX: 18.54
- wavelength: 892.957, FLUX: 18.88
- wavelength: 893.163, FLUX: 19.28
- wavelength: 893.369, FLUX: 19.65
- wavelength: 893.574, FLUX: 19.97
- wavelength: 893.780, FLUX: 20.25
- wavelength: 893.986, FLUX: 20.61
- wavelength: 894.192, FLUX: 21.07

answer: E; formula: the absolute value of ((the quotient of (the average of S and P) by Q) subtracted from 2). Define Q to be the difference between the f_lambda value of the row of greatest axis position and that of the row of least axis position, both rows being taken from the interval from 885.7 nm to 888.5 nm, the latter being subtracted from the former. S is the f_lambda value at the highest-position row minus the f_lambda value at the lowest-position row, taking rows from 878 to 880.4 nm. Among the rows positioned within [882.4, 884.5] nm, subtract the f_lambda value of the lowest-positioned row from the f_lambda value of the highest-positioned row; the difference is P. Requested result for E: 1.3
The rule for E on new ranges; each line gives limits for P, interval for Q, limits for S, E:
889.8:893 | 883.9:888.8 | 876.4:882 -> 17.2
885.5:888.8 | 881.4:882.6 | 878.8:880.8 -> 2.1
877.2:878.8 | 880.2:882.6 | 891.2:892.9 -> 4.1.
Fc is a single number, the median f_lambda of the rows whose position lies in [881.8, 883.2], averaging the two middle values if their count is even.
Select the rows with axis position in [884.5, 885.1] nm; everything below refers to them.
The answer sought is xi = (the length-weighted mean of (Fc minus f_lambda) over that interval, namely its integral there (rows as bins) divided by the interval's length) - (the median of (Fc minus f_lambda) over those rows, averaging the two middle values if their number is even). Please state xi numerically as 0.1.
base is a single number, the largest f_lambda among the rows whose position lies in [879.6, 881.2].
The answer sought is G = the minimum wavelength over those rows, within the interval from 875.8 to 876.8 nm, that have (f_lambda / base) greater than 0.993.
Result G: 876.457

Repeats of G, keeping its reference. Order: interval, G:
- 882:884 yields 882.126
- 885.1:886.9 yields 885.178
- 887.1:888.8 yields 887.219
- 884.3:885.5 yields 884.771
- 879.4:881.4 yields 880.300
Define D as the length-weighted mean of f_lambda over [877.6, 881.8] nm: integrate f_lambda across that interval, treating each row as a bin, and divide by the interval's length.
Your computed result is 22.0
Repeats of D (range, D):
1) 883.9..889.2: 22.0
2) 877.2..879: 22.8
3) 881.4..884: 22.8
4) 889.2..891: 21.1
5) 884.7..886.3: 22.7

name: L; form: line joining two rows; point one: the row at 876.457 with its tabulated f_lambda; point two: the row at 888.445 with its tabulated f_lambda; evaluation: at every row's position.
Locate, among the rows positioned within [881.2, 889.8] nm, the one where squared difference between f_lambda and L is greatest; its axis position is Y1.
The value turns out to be 886.606 nm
